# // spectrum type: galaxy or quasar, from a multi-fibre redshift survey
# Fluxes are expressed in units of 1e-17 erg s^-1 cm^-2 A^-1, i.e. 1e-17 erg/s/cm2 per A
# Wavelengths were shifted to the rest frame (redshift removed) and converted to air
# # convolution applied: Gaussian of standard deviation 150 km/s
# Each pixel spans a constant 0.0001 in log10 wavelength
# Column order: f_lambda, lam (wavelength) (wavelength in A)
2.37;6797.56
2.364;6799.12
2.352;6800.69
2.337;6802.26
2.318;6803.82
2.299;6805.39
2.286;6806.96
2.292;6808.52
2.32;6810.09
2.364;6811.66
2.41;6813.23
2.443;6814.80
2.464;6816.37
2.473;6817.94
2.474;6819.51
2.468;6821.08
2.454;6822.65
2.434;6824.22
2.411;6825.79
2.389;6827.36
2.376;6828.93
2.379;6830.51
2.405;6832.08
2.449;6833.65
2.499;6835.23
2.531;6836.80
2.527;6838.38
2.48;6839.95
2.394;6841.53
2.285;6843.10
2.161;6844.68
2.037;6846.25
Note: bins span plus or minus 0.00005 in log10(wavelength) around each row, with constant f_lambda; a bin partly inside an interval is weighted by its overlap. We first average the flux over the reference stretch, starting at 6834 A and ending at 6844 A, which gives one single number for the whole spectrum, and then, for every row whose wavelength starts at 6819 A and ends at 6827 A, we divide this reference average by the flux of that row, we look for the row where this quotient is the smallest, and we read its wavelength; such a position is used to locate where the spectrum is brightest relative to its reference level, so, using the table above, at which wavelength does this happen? 6819.51 A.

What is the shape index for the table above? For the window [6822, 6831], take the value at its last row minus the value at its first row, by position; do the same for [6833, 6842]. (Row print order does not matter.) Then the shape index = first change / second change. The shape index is 1.4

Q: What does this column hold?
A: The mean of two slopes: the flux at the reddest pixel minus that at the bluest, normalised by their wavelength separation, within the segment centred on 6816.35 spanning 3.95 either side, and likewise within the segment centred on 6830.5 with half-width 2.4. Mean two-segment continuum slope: 0.010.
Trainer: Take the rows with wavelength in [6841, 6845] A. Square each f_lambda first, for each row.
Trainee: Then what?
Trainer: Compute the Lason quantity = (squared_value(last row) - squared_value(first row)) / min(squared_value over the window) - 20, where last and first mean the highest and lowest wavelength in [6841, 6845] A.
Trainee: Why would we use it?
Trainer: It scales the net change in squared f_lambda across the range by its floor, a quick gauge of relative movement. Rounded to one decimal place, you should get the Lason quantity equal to -20.2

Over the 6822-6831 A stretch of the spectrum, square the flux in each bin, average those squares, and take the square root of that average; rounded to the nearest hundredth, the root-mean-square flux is 2.41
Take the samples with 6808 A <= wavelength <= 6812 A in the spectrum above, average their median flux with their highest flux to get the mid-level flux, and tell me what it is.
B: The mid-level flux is 2.34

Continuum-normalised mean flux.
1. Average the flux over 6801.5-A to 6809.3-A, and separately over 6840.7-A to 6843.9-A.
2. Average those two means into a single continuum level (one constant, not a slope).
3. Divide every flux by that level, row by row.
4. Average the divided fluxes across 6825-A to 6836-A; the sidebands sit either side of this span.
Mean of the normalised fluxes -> 1.04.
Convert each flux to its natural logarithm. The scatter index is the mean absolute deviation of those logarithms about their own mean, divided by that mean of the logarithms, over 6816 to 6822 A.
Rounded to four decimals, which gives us 0.0017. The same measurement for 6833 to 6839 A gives 0.0120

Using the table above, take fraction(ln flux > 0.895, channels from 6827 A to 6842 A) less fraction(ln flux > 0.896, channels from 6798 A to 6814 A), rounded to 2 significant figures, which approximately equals 0.50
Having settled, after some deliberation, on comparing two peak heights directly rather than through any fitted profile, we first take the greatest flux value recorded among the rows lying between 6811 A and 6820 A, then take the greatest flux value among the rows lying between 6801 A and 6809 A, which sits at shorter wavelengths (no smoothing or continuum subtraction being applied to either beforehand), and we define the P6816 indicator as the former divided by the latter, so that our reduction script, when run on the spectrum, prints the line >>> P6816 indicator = 1.06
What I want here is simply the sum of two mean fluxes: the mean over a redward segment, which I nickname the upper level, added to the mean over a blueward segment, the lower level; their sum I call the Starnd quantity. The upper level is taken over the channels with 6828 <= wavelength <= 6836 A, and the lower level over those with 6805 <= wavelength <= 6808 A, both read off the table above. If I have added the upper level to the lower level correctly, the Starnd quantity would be 4.71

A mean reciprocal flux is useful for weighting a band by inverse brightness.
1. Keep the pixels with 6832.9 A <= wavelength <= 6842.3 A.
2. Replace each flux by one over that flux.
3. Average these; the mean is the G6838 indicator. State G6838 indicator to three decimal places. 0.403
